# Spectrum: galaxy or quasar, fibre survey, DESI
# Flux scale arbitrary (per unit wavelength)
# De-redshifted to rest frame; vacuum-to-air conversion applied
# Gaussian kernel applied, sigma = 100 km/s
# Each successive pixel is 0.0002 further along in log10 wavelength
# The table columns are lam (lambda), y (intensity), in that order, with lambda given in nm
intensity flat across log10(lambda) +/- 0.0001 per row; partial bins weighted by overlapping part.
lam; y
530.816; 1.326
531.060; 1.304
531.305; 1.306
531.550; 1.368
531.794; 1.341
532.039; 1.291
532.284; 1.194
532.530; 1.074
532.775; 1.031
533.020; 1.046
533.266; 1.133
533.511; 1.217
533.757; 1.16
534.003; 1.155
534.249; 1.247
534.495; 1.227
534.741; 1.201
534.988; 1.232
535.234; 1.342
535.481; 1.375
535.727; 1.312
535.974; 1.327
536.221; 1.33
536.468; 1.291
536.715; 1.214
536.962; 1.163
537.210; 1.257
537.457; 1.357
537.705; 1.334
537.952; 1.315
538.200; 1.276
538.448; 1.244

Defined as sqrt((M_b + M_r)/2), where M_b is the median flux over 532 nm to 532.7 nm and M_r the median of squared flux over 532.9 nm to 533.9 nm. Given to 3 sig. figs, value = 1.12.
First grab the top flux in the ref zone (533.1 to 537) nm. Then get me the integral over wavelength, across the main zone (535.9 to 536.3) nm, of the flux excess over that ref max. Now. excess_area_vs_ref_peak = -0.02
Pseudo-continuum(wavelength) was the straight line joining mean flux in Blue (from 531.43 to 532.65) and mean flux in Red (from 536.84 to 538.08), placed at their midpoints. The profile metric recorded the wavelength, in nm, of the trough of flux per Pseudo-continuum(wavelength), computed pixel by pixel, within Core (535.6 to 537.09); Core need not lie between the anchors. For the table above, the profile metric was 536.962 nm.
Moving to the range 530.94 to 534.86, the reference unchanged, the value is 532.775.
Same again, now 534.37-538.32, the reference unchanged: 536.962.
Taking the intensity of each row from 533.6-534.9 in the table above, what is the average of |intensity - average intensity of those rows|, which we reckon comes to 0.03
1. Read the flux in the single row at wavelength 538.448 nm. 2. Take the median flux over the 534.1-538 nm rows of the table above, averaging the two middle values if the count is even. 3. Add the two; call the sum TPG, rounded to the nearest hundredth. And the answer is 2.55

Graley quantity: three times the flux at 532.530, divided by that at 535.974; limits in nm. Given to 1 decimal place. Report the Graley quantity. 2.4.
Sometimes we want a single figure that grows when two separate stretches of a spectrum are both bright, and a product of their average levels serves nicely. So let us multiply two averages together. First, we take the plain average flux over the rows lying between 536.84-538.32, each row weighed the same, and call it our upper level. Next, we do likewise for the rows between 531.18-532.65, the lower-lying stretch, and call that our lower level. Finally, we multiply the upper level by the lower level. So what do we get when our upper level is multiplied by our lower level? 1.62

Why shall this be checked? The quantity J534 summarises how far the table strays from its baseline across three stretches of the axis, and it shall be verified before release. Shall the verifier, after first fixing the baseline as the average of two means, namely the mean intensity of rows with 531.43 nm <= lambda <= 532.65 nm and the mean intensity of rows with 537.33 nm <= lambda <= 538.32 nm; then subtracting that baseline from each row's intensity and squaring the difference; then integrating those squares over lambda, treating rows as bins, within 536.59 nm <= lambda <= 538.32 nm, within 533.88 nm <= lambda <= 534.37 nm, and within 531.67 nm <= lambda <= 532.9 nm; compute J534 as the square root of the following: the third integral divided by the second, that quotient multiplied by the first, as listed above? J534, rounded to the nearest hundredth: 0.22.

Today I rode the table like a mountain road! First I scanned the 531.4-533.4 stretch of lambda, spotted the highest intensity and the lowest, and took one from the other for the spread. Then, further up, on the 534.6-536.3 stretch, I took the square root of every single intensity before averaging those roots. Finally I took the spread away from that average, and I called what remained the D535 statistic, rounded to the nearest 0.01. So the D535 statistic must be 0.80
